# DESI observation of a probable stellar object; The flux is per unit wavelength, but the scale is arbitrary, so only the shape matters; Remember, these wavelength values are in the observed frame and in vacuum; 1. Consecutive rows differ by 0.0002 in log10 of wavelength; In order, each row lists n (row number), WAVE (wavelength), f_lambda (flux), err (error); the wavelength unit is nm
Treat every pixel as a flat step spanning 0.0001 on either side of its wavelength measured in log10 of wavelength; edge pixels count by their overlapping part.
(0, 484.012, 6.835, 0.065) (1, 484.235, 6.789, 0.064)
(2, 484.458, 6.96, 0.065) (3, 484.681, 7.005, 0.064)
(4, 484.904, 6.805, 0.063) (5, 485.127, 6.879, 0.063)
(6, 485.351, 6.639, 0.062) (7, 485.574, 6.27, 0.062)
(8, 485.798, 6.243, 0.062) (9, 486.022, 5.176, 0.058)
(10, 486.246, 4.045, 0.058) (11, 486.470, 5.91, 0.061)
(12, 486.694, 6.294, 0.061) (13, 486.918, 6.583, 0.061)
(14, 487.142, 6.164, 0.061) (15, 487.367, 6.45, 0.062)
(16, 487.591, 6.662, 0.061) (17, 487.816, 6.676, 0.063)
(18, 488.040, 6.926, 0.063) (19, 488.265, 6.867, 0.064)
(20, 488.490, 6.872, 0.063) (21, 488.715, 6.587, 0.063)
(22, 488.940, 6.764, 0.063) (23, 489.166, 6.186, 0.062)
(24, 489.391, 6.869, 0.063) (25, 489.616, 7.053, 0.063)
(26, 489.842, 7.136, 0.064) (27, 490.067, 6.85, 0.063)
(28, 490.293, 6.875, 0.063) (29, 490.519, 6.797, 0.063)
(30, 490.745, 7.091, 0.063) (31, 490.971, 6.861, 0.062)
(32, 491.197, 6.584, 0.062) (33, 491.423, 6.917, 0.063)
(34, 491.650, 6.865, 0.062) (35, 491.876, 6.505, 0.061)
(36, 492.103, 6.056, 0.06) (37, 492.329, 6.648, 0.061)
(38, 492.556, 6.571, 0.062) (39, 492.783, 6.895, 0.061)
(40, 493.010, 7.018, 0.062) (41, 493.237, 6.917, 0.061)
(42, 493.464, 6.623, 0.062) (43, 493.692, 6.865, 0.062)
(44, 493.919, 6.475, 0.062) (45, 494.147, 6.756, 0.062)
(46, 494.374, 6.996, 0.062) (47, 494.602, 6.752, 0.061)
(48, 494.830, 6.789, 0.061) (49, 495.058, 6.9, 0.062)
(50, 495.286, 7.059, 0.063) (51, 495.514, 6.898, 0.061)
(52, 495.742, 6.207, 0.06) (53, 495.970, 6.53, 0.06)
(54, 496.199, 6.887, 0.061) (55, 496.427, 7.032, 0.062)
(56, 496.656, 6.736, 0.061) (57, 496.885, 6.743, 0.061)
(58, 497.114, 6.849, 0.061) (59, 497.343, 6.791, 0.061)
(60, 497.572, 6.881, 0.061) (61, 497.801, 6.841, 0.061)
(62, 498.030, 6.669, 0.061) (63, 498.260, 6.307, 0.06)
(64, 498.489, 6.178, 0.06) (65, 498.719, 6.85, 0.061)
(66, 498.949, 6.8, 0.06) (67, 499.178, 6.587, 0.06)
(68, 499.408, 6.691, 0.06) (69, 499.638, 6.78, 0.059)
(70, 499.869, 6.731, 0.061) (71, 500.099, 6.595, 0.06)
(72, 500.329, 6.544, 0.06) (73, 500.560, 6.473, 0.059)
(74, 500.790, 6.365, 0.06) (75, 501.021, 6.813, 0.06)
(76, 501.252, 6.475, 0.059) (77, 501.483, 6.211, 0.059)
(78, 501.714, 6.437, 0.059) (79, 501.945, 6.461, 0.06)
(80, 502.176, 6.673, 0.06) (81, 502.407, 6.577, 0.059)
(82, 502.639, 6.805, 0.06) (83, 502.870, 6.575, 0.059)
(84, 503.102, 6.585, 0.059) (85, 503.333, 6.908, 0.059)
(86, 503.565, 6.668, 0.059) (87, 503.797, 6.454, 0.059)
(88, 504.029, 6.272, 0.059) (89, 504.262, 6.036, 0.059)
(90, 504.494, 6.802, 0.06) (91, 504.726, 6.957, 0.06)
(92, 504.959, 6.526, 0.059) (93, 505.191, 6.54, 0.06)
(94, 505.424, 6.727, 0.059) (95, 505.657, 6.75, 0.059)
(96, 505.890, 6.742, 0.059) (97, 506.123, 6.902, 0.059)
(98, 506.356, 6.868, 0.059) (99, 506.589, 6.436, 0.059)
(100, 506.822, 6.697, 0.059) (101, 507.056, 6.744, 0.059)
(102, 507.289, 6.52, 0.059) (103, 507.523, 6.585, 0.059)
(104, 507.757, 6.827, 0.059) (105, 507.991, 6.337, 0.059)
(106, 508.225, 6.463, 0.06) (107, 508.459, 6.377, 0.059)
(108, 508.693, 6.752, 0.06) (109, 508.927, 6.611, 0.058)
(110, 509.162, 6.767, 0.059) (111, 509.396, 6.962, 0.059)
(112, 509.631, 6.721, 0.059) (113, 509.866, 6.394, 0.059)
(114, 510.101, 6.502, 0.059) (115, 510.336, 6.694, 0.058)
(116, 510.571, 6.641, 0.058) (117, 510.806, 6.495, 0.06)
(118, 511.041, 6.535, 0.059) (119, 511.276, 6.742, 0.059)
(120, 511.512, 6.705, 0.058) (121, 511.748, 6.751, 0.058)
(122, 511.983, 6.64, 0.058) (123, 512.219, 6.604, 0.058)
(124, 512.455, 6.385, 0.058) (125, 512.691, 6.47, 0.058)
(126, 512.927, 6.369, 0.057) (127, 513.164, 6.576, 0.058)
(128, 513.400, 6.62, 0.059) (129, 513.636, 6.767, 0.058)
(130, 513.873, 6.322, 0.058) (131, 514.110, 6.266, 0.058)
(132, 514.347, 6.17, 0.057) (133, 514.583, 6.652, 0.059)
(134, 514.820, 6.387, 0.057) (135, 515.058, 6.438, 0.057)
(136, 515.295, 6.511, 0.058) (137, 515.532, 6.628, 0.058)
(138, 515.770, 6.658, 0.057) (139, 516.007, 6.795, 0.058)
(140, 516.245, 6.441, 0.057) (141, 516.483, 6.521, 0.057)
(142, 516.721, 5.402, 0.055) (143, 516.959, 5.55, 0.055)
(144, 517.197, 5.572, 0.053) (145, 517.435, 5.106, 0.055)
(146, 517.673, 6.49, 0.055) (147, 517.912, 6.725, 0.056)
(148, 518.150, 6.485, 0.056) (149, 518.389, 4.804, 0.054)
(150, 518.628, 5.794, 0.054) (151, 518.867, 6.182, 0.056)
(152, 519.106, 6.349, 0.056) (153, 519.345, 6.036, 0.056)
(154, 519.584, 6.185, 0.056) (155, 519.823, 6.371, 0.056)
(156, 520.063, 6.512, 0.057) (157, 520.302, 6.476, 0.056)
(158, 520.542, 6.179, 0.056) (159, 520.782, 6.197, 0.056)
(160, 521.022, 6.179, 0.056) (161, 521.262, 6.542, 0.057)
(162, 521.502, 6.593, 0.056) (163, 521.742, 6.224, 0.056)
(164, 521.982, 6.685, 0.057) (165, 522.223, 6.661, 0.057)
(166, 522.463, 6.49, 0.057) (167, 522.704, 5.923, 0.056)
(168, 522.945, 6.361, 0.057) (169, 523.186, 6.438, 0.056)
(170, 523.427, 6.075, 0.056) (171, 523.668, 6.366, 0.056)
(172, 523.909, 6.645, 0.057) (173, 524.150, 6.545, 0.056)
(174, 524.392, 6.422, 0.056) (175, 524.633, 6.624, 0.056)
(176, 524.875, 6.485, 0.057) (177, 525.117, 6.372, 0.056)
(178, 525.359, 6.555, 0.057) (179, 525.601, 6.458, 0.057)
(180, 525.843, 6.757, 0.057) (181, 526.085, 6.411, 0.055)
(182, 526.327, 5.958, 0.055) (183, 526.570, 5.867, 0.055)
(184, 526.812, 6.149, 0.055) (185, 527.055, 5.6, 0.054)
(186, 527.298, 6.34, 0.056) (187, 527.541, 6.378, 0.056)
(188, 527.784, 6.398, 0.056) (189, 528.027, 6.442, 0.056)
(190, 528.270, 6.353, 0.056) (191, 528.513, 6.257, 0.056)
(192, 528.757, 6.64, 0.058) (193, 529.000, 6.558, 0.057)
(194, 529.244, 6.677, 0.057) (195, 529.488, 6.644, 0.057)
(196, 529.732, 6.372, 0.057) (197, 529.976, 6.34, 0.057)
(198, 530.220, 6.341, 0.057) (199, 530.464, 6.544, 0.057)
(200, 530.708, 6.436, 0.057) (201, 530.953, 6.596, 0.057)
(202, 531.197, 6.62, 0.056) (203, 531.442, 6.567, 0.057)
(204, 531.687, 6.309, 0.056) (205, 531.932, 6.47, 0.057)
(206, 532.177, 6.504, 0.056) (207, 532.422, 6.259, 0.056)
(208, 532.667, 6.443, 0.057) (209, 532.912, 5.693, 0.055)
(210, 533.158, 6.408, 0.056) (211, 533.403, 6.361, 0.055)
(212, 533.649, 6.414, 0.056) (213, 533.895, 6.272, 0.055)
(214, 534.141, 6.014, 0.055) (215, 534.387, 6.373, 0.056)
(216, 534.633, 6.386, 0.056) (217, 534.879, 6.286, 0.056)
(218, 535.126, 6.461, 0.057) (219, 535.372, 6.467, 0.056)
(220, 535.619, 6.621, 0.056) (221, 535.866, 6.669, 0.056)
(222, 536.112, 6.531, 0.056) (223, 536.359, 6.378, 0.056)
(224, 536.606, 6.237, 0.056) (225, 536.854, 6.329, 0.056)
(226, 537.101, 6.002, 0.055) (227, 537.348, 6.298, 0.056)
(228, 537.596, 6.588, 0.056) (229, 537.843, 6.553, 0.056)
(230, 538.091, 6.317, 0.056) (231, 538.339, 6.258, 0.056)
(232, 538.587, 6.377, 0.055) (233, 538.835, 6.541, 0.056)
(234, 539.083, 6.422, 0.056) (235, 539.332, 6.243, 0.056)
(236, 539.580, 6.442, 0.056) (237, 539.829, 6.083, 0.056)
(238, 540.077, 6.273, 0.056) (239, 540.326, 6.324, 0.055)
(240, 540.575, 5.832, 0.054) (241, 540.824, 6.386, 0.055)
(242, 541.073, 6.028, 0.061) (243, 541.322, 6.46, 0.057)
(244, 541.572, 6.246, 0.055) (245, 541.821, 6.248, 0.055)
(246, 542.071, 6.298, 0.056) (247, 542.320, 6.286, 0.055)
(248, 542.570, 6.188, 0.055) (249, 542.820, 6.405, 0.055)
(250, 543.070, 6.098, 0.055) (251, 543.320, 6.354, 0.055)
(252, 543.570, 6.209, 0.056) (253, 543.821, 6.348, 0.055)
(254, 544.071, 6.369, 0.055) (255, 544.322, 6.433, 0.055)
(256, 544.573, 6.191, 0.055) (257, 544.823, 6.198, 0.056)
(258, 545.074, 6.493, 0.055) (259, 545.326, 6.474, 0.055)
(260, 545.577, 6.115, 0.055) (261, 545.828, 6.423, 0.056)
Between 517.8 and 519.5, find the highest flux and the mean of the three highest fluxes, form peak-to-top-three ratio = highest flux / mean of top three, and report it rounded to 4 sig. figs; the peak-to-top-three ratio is 1.031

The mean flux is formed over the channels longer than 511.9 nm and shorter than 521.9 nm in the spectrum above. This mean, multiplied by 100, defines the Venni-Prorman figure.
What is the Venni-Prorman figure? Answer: 629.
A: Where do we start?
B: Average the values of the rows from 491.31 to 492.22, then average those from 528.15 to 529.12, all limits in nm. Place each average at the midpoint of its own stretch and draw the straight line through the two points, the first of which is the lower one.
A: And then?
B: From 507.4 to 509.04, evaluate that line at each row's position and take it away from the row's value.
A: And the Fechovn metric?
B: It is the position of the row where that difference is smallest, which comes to 507.991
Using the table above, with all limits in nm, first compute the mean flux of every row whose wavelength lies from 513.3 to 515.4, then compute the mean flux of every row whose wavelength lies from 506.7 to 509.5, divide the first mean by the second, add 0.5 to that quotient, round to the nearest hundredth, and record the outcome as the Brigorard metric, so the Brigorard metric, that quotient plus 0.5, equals 1.47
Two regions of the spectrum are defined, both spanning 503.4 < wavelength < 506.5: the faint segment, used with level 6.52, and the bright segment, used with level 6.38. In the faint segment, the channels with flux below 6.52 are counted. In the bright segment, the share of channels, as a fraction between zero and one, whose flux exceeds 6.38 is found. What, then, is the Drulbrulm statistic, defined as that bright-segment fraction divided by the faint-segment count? 0.28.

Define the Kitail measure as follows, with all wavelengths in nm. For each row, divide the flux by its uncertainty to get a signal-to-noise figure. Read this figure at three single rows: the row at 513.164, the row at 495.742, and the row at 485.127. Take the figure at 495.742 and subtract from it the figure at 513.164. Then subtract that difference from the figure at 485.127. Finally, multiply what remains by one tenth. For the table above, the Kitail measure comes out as 11.9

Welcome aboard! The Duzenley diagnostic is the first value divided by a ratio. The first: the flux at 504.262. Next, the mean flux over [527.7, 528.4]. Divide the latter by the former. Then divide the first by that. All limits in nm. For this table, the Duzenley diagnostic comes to 5.69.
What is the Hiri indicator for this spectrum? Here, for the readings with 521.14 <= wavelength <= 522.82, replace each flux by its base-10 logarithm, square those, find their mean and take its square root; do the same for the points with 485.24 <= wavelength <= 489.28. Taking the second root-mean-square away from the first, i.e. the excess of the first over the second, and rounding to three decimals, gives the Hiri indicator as 0.011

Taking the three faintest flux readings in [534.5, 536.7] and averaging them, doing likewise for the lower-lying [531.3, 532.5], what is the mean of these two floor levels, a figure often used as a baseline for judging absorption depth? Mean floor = 6.32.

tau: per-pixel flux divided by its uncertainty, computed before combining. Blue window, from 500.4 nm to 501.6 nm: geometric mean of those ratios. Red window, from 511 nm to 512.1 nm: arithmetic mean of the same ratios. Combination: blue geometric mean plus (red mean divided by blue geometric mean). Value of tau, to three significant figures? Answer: 110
